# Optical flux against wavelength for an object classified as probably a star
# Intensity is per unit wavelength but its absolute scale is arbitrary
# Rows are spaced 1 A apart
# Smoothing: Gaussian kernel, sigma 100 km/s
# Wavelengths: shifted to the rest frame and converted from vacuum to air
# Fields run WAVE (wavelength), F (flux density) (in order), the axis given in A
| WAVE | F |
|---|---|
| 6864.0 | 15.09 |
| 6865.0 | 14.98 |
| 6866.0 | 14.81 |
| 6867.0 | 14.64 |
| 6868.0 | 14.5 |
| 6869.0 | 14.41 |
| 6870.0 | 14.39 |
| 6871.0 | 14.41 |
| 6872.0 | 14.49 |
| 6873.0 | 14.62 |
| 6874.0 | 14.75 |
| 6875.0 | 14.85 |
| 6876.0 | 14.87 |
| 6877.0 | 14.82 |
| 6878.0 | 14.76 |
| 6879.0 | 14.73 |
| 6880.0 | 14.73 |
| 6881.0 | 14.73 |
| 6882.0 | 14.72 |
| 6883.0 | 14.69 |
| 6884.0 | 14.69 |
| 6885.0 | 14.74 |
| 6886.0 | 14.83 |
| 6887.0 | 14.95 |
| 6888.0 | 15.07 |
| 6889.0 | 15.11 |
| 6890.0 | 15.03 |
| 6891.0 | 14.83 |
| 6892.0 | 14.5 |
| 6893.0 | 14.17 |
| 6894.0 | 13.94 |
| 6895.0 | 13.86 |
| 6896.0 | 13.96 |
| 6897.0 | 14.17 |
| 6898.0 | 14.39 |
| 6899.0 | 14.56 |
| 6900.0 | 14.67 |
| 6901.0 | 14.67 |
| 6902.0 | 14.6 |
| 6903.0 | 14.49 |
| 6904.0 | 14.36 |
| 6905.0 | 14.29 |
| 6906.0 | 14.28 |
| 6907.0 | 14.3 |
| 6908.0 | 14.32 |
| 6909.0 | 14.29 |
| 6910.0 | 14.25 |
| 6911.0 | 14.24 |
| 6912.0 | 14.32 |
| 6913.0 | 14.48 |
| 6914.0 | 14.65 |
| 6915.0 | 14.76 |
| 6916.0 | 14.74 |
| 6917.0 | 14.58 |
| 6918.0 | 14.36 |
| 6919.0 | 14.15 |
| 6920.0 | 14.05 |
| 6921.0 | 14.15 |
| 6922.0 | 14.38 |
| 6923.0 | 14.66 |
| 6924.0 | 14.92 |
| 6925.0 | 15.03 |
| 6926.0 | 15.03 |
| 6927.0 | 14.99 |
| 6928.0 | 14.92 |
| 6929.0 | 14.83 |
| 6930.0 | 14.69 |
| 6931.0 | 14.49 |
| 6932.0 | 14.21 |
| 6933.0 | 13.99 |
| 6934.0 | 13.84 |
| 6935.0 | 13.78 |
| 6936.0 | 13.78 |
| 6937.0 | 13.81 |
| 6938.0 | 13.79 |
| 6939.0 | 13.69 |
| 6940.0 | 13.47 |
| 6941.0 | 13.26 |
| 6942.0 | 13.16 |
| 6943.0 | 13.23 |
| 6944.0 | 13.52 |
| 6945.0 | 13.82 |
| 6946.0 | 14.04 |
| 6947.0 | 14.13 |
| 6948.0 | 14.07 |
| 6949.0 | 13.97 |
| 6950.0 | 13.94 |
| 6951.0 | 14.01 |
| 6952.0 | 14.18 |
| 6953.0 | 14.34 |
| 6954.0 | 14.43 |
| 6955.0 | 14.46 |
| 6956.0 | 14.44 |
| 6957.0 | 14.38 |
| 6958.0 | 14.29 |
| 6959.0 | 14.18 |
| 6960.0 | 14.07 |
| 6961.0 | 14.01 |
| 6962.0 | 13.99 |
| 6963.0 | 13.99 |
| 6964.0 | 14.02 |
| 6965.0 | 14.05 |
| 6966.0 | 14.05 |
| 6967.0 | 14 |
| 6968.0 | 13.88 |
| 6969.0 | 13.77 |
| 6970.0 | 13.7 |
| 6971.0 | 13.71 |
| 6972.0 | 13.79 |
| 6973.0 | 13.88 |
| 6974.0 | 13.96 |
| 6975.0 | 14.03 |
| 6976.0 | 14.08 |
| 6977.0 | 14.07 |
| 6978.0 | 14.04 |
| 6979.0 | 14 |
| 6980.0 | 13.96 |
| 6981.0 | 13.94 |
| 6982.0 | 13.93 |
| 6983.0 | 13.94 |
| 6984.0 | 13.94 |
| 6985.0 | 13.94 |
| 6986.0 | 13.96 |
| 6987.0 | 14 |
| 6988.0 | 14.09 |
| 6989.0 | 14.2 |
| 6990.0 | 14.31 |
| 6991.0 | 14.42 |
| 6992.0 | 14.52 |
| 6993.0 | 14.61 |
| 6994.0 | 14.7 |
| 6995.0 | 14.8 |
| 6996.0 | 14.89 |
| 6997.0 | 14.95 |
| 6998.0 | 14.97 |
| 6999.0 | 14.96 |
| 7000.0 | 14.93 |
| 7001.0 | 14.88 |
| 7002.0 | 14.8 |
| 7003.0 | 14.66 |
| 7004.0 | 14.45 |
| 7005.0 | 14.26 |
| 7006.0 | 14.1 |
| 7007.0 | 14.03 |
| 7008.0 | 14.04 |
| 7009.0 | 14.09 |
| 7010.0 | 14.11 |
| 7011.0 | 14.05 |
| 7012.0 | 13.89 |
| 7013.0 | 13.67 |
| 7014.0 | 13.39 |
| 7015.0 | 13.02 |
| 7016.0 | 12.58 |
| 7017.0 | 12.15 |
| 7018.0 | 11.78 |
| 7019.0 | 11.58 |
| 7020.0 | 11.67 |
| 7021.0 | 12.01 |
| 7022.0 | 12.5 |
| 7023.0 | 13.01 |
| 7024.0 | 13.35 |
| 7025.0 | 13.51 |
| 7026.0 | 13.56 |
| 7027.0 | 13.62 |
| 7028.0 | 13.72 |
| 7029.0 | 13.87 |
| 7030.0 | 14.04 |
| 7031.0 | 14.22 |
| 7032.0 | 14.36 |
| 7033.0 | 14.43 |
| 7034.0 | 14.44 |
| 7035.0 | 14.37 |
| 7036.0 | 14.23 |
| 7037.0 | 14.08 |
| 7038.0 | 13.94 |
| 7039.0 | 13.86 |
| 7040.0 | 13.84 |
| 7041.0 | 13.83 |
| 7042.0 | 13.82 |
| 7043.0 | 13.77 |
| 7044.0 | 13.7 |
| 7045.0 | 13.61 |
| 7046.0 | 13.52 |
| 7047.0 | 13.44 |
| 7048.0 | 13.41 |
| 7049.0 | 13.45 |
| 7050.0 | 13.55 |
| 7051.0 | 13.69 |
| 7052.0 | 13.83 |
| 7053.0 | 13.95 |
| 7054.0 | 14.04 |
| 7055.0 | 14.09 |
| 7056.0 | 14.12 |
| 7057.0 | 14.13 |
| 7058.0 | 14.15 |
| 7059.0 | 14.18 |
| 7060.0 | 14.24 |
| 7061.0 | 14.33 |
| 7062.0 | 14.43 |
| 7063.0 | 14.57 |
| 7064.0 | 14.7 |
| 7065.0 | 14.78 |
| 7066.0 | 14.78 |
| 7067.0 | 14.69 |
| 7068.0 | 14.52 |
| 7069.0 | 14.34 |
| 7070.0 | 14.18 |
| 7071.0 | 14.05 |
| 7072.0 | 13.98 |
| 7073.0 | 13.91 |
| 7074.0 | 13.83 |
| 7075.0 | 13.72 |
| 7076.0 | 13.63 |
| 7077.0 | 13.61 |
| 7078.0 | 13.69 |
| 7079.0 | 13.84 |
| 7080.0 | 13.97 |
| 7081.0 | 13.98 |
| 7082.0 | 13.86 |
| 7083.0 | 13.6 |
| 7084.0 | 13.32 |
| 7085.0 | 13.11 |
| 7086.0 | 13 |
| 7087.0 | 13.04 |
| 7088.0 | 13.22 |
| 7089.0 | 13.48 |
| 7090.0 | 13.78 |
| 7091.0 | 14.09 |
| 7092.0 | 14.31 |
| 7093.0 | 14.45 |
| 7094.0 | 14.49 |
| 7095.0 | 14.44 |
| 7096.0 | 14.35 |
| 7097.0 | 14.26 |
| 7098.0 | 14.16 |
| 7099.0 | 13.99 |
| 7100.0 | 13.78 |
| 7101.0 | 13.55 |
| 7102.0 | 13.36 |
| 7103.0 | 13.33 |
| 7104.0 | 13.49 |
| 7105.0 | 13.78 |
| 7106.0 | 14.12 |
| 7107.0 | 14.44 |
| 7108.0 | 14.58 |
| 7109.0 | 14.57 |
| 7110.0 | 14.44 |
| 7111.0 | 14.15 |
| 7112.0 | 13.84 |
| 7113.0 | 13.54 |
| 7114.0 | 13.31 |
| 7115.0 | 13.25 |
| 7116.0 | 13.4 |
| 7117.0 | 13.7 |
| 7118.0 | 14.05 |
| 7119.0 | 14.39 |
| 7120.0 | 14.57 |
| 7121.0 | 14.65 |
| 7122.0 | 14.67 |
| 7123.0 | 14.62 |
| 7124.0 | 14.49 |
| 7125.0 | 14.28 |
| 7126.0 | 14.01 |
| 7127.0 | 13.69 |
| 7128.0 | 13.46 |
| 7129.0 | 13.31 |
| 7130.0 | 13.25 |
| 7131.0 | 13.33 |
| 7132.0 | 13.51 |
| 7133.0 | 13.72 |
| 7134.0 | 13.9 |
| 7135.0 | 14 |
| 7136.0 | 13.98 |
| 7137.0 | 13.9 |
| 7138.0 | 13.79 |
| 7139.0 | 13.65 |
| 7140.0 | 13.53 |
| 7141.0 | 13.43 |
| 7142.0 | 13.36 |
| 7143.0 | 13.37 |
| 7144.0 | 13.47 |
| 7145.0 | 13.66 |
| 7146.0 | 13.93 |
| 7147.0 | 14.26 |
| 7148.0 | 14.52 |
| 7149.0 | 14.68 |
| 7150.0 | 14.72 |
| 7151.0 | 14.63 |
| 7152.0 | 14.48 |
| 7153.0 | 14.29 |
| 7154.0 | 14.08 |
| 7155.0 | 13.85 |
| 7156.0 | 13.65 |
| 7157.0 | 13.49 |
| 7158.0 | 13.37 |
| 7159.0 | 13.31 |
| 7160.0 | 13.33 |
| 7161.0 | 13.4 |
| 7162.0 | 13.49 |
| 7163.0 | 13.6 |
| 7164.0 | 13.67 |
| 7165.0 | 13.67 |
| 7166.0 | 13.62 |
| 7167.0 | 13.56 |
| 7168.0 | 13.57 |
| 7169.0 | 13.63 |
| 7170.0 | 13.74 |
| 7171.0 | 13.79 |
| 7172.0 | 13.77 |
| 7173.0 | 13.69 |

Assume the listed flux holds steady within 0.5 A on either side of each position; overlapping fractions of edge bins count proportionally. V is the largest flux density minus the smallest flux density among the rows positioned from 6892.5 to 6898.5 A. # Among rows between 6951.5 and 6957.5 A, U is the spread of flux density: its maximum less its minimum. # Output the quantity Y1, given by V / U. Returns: 1.9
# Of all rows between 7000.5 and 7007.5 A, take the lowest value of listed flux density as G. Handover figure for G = 14.03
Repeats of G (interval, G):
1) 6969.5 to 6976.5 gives 13.7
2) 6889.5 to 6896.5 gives 13.86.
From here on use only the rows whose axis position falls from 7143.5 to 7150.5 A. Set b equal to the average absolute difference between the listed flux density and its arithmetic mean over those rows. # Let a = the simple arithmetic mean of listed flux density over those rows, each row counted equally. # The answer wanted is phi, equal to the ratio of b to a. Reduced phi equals 0.030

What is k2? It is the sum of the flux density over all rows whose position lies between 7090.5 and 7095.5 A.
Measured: 72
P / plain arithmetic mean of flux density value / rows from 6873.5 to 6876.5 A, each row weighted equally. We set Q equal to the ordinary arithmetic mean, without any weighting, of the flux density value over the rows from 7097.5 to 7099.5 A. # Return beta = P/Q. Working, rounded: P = 14.8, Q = 14.1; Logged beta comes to 1.05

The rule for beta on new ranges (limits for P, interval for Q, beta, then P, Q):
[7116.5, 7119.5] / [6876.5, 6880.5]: 0.95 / 14.0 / 14.8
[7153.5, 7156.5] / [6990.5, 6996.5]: 0.95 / 13.9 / 14.7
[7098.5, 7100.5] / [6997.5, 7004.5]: 0.94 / 13.9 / 14.8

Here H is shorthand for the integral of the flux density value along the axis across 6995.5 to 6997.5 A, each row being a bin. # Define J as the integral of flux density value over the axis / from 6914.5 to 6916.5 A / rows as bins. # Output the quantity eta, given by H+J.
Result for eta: 59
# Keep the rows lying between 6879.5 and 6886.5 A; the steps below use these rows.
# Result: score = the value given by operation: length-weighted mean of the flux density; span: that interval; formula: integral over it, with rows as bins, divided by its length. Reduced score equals 14.7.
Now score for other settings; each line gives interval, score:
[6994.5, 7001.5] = 14.9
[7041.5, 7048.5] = 13.6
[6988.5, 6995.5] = 14.5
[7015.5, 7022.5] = 12.0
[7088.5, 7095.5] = 14.1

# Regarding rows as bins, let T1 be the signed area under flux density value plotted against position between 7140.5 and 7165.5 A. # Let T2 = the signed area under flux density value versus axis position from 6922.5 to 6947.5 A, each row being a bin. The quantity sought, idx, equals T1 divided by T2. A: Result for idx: 0.98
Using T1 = 346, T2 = 353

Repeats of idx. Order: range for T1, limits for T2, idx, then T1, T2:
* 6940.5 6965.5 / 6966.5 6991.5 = 1.00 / 350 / 350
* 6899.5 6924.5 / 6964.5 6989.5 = 1.03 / 361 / 349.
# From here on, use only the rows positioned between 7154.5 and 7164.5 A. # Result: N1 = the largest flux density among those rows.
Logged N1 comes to 13.85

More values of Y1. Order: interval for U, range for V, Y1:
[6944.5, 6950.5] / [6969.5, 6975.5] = 1.1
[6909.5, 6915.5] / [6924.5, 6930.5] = 0.7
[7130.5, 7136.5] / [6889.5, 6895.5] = 1.7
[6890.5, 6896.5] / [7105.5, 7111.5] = 0.5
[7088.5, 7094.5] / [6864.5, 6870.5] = 0.6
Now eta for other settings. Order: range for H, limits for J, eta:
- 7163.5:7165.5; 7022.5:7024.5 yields 54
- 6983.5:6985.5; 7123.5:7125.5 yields 57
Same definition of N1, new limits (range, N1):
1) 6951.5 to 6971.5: 14.46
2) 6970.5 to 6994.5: 14.7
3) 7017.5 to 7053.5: 14.44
